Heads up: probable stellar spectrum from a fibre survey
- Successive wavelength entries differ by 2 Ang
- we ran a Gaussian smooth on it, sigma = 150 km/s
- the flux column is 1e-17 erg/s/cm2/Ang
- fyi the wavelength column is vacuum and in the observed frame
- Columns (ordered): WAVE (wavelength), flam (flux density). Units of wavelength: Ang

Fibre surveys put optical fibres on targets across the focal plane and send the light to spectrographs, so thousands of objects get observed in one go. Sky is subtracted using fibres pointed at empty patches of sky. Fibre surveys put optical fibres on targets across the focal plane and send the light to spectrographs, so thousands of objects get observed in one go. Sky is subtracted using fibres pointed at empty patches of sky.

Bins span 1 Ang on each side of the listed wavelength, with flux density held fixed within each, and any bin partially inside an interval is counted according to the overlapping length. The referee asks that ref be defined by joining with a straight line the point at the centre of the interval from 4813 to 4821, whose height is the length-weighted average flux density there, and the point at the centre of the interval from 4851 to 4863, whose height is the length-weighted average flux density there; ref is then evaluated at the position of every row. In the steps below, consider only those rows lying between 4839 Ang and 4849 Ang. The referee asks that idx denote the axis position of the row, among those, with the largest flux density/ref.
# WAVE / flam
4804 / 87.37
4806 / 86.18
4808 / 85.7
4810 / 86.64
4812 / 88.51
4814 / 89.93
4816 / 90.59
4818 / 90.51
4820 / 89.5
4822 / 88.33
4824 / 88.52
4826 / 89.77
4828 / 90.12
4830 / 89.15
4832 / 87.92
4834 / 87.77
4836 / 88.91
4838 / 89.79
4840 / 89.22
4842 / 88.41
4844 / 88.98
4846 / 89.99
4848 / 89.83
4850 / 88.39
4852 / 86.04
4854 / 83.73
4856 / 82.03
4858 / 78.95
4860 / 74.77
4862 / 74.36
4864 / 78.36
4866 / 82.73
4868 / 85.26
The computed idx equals 4848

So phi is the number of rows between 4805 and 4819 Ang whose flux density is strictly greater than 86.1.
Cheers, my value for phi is 6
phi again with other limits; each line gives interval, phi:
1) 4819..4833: 7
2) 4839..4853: 6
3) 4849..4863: 1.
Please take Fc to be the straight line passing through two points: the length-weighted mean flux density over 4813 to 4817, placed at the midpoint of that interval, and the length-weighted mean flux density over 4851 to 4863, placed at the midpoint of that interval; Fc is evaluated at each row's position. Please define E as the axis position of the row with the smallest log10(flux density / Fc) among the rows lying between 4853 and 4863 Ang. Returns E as 4860 Ang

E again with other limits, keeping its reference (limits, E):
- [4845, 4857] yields 4856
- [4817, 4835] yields 4822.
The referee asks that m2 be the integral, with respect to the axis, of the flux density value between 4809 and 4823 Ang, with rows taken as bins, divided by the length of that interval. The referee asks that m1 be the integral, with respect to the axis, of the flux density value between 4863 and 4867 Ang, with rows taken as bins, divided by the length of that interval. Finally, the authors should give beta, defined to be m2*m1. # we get 7180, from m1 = 80.5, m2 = 89.1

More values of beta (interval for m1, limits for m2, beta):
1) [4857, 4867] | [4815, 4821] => 7021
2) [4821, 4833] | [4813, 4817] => 8030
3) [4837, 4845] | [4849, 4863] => 7233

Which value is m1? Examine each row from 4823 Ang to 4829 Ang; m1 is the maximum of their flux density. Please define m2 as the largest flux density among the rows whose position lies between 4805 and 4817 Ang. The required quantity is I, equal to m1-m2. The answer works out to -0.5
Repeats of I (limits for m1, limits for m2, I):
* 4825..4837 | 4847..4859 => 0.3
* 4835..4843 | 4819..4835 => -0.3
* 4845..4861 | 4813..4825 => -0.6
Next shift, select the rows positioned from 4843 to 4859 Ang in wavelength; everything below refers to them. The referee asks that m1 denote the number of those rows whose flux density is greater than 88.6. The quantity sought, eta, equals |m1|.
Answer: 3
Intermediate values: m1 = 3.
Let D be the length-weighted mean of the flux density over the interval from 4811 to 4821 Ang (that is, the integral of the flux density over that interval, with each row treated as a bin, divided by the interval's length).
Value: 89.8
